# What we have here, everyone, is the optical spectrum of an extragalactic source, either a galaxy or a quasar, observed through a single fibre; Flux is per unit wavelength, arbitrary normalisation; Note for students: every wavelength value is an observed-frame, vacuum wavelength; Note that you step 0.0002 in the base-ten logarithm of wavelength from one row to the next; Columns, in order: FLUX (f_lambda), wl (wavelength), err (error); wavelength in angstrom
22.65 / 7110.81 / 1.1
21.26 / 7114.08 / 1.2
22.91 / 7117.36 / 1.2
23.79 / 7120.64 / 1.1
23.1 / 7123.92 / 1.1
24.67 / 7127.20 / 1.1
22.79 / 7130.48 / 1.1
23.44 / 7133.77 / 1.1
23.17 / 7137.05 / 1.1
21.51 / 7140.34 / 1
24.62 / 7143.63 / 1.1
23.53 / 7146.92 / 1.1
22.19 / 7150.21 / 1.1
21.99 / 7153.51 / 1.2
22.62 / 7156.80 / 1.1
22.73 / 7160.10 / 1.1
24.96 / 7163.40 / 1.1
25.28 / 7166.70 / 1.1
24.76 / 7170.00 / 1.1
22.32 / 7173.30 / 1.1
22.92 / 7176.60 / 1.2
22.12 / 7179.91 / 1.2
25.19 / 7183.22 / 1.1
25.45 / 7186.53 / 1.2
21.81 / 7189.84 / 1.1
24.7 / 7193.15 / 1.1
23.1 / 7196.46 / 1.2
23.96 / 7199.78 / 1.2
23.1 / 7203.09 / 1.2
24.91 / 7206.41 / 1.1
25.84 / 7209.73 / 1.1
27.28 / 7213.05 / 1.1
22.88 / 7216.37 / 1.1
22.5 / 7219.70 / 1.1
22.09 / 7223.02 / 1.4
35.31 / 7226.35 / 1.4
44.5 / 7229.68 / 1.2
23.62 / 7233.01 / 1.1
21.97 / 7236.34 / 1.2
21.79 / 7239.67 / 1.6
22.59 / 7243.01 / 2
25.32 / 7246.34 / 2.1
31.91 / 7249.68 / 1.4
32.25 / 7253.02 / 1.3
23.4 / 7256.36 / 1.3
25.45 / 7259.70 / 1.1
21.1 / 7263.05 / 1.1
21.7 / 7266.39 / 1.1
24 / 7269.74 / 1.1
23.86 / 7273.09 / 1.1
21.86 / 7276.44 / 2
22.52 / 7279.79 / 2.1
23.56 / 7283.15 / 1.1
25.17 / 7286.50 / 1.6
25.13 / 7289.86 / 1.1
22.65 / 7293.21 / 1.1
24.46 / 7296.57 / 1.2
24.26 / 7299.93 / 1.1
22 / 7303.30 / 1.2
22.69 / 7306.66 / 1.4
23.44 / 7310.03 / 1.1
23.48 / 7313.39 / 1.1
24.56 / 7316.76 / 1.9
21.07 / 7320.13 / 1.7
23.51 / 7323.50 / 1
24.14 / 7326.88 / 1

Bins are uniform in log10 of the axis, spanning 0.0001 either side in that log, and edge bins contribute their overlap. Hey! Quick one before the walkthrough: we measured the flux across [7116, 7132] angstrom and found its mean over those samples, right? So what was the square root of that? 4.84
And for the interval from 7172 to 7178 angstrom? 4.76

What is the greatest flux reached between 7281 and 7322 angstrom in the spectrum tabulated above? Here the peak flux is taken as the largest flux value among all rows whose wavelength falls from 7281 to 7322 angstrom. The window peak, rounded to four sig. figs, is 25.17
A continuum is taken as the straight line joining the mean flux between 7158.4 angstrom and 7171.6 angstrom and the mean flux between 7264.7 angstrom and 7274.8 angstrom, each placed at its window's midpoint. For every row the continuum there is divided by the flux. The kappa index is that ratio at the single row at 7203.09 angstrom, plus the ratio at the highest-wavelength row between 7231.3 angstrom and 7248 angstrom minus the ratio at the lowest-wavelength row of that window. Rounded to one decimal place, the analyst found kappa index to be 1.0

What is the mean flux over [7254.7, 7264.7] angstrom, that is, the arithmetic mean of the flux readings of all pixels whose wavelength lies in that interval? 23.3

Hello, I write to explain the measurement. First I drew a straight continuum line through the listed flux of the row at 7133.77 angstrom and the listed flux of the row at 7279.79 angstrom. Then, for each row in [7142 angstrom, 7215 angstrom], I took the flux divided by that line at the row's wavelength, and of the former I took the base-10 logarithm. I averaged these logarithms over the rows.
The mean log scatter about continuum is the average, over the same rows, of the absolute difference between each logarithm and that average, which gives 0.0243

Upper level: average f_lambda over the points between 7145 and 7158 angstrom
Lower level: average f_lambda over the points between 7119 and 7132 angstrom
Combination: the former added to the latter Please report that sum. 46.2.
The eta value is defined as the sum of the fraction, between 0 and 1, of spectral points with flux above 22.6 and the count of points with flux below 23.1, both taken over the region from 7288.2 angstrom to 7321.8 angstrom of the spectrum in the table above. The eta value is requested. 4.80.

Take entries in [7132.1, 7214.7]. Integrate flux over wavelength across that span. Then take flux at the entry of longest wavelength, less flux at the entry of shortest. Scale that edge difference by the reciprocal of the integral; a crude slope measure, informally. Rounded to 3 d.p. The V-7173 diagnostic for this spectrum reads 0.002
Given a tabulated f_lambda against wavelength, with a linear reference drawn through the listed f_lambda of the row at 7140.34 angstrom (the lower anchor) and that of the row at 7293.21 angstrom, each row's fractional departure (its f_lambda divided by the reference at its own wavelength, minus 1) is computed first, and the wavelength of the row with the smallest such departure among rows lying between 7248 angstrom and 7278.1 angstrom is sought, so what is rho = 7263.05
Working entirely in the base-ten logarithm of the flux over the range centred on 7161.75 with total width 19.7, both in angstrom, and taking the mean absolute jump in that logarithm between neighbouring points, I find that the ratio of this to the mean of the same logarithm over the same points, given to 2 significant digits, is 0.010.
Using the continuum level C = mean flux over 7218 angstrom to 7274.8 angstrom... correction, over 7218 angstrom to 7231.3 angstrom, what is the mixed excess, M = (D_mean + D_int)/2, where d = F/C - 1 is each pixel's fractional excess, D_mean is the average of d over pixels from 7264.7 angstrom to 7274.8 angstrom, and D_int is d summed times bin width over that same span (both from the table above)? -1.40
